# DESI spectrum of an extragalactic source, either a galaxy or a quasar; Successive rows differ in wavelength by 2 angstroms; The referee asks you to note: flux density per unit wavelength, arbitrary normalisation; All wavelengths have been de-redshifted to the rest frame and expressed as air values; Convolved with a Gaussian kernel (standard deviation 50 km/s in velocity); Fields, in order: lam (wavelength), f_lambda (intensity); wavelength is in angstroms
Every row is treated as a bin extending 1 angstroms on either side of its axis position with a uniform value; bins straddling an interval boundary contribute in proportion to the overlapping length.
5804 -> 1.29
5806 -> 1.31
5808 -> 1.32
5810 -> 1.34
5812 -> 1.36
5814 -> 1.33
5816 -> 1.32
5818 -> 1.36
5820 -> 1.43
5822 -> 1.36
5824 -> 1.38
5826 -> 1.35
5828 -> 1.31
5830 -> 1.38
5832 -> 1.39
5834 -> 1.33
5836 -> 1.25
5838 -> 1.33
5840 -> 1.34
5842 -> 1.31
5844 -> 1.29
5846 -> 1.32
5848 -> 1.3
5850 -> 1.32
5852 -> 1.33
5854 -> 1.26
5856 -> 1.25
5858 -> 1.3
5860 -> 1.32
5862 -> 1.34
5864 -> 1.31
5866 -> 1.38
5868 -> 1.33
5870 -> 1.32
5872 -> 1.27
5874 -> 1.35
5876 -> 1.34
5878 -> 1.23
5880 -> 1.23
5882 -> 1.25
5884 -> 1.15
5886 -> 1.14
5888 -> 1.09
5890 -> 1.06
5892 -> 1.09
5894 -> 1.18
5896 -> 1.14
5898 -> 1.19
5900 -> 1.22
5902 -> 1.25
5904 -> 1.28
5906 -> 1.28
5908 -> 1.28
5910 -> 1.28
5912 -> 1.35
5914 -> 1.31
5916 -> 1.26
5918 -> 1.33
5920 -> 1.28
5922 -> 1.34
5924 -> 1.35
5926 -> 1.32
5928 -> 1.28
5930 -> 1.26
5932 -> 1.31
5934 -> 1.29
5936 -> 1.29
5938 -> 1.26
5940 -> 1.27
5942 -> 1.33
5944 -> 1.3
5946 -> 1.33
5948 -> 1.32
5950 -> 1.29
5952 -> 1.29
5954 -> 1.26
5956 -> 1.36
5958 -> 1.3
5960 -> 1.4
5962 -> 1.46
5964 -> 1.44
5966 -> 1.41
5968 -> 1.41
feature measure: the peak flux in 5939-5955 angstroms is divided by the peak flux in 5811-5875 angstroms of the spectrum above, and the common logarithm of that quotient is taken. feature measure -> -0.03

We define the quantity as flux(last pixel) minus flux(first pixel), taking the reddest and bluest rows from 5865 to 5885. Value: -0.23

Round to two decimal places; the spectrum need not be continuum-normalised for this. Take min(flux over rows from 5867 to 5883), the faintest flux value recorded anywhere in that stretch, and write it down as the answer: 1.23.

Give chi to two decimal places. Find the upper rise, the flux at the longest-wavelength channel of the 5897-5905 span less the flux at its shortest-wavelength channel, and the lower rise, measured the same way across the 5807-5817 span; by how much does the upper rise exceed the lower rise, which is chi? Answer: 0.09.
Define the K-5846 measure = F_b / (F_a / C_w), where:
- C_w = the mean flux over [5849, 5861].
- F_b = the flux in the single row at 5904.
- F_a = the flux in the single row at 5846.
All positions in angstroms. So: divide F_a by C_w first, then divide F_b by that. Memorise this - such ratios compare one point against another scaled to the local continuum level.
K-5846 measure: 1.26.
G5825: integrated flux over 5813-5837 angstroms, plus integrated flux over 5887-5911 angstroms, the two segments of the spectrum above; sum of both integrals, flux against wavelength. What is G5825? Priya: 61.1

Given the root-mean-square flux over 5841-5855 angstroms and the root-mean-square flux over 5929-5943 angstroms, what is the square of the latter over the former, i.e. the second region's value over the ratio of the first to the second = 1.27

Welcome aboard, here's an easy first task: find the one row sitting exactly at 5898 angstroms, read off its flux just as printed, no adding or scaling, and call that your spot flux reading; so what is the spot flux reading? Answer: 1.19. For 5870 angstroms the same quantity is 1.32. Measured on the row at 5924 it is 1.35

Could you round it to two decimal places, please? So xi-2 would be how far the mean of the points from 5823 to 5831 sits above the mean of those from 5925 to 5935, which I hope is 0.06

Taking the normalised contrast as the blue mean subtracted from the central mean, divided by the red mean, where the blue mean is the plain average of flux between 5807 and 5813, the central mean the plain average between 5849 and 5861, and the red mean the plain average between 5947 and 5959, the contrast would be -0.03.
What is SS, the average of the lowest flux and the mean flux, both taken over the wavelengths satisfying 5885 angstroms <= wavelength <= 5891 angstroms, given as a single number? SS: 1.08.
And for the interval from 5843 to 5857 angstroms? 1.27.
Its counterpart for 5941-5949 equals 1.31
